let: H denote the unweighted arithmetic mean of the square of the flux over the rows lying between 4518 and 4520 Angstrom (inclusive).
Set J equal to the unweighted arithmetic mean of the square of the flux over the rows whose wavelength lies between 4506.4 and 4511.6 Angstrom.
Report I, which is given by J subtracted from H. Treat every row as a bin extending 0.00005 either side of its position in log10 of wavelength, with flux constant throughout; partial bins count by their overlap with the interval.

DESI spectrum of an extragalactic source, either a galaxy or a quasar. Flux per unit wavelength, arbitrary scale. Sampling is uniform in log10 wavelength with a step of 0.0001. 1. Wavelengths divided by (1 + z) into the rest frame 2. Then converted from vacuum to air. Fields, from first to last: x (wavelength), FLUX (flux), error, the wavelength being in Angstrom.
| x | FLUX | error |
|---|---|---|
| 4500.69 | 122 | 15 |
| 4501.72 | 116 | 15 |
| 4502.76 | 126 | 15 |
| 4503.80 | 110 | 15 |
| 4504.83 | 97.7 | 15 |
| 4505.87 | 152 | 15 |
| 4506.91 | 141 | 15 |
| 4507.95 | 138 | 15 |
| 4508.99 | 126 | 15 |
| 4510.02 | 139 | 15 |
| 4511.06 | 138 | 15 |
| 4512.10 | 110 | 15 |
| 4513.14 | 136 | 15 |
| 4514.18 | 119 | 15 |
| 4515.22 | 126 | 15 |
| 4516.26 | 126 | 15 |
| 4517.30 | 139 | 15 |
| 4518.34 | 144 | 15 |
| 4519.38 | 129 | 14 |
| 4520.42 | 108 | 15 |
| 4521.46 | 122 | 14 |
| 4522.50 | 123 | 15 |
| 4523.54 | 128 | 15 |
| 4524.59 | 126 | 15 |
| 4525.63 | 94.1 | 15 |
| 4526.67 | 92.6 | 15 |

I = 55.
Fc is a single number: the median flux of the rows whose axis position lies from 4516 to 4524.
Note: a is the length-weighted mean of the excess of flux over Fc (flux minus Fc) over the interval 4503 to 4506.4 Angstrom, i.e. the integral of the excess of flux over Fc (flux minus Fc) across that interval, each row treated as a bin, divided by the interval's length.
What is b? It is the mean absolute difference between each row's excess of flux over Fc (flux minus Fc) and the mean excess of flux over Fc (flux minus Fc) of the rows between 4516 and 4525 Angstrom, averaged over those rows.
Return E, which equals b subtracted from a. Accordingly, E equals -13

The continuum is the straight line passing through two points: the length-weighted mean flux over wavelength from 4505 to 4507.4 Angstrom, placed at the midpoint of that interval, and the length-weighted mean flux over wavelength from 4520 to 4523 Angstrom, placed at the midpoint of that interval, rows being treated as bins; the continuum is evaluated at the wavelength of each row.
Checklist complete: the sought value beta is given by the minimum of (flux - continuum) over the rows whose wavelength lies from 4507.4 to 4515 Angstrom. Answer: -21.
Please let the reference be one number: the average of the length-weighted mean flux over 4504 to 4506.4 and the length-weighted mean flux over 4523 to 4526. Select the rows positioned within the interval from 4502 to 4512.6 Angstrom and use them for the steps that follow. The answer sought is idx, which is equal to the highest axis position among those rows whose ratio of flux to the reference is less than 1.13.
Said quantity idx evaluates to 4512.10 Angstrom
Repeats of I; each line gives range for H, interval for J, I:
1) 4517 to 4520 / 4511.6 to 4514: 3601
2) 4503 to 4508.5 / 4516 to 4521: -113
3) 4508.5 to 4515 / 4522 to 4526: 2439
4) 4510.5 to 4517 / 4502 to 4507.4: -176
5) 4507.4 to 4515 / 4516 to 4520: -1280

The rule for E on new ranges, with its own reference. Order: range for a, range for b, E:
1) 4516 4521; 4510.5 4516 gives -7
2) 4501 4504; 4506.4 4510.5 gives -14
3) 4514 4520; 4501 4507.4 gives -12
